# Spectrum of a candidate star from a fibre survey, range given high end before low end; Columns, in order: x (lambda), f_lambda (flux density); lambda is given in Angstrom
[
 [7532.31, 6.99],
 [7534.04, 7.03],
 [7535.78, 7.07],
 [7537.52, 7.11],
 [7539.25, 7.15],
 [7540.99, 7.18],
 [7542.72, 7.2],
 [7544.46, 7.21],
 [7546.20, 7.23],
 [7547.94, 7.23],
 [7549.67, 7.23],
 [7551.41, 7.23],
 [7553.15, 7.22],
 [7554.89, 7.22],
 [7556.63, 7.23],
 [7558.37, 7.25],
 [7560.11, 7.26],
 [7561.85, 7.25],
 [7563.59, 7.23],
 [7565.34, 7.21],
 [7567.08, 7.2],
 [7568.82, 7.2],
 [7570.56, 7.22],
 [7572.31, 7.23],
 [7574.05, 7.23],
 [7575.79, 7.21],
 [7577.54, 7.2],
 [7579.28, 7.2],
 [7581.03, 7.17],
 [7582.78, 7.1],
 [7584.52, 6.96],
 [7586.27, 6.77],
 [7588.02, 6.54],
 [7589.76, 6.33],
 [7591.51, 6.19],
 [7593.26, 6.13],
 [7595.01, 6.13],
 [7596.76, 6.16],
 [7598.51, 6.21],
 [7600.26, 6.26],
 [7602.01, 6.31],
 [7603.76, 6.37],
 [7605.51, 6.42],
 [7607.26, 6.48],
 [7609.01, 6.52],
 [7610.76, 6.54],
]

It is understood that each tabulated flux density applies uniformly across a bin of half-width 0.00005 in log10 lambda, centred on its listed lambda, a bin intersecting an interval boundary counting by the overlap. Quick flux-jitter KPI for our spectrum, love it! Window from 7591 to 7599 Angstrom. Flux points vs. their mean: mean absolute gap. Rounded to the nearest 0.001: 0.029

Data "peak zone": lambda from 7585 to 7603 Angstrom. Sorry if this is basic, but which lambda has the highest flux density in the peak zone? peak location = 7586.27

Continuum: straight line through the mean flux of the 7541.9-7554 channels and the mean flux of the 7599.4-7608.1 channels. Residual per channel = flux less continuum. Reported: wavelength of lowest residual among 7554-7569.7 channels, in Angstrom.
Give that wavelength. 7554.89 Angstrom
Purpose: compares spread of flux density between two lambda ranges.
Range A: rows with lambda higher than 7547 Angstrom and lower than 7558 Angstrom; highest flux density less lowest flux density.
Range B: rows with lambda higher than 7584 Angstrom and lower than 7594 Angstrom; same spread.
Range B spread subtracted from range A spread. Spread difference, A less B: -0.8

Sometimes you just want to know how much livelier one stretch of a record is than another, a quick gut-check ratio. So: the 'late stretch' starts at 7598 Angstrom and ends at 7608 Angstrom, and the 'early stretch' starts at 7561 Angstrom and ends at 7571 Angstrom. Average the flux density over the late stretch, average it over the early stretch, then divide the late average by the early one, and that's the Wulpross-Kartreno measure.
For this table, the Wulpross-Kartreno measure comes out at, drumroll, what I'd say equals 0.879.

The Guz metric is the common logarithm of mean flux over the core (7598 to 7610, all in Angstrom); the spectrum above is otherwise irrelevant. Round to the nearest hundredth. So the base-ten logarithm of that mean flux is 0.80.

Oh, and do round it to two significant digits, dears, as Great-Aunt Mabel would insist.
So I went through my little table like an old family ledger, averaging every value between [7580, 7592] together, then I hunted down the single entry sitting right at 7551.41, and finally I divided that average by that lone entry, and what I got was 0.93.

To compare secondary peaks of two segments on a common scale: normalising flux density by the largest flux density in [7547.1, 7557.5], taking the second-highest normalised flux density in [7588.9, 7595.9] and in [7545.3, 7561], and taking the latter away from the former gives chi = -0.147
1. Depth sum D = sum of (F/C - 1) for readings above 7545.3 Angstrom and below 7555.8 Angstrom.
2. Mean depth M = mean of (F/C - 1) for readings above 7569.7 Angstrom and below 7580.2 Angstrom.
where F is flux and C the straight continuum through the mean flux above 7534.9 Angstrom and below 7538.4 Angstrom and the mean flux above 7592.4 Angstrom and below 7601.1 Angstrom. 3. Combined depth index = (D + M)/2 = 0.21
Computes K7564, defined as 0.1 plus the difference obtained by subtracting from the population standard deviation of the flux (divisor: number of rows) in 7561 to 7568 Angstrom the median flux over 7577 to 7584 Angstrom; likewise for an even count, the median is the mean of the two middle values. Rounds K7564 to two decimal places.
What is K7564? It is -7.07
